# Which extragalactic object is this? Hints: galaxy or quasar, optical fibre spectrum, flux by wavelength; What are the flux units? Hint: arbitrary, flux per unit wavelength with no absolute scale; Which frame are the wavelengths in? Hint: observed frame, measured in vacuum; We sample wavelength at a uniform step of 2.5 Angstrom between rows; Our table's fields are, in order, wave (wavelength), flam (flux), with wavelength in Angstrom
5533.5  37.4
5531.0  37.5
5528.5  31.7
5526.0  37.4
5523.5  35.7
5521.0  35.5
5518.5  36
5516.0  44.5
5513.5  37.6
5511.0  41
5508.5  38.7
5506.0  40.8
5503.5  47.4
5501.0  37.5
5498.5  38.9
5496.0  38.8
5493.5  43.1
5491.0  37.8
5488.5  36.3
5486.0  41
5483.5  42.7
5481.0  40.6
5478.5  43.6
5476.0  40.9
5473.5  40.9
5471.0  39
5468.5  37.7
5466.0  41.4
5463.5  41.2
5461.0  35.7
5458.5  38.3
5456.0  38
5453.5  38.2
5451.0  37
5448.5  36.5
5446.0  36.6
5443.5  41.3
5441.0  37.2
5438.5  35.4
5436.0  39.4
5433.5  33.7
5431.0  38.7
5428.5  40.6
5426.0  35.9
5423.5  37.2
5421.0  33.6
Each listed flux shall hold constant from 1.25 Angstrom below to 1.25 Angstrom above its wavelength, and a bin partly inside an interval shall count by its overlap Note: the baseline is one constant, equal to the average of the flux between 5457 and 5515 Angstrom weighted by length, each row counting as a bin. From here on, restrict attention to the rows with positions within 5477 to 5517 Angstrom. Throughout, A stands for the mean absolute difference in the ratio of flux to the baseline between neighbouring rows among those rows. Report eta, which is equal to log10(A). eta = -1.04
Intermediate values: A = 0.092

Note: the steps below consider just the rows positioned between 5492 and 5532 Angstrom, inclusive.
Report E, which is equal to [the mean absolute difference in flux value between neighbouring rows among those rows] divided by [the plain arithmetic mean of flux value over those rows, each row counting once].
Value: 0.102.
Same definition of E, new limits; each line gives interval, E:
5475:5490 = 0.070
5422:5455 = 0.078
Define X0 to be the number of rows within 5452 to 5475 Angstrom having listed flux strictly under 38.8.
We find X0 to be 5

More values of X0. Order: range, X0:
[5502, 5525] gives 5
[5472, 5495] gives 2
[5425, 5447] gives 6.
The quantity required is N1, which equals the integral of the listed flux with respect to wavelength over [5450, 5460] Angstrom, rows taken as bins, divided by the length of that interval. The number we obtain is 37.8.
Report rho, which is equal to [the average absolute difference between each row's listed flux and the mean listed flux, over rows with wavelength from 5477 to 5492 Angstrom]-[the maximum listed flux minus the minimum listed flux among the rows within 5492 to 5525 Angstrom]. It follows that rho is -9.7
